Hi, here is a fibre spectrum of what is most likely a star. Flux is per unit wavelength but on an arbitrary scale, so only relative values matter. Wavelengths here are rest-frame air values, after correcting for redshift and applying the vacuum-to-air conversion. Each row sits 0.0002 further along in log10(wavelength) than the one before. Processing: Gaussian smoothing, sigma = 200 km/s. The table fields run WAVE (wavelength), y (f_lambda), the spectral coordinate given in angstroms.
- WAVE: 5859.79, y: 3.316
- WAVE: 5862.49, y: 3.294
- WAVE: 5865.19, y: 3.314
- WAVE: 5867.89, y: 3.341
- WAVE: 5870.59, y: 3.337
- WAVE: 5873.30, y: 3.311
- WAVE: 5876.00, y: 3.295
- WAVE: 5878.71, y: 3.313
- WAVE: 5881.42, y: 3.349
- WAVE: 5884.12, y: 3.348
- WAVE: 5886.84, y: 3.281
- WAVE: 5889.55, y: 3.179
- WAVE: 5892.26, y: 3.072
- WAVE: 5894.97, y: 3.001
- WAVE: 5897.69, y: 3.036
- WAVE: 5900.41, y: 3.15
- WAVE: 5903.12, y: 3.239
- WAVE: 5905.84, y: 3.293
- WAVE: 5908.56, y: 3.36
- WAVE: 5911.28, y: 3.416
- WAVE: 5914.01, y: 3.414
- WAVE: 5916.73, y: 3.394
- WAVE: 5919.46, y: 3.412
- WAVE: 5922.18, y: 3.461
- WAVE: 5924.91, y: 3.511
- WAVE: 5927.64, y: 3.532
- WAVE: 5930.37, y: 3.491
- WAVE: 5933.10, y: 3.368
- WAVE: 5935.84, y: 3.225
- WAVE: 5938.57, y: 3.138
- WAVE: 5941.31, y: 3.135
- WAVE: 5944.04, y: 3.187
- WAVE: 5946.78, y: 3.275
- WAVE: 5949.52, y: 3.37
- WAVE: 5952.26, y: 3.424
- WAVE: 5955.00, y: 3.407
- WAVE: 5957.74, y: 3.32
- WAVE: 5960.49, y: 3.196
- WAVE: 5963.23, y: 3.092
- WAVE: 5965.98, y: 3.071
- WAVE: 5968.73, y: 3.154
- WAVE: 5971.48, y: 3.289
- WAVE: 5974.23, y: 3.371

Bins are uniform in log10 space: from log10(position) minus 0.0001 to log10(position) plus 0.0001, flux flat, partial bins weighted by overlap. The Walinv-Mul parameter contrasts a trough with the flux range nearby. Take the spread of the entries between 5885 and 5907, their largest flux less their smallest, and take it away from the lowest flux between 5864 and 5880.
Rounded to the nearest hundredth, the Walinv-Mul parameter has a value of 3.00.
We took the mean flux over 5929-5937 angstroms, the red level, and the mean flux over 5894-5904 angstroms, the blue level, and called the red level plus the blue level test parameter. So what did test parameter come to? 6.47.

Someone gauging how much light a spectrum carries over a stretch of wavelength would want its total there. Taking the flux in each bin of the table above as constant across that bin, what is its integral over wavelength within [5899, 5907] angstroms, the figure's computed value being 26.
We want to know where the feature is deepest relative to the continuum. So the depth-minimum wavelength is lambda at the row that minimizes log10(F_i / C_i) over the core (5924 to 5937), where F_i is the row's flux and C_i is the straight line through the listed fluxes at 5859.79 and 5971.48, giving 5935.84 angstroms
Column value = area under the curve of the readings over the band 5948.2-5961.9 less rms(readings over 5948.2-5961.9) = 42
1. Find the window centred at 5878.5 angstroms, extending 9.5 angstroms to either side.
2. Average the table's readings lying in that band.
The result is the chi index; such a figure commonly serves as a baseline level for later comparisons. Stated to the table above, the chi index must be 3.32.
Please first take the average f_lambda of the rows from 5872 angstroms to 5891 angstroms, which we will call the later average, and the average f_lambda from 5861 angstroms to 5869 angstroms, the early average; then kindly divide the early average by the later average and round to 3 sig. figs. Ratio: 1.01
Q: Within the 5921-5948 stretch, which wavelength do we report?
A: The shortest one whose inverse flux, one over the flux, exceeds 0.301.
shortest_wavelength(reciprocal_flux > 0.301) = 5935.84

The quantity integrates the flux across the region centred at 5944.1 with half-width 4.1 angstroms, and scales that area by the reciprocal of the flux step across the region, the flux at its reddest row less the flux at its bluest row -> 188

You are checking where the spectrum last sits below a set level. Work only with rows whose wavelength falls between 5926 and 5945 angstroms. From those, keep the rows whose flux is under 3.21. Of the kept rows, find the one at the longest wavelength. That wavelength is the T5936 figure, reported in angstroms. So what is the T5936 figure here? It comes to 5944.04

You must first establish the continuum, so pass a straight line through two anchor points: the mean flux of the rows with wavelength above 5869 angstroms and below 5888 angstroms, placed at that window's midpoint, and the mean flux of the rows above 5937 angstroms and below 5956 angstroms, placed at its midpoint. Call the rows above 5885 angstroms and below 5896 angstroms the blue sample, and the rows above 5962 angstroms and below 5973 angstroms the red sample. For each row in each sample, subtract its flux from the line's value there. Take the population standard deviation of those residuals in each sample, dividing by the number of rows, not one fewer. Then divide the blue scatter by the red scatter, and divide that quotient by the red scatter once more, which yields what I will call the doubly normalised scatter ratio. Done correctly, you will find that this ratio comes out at 14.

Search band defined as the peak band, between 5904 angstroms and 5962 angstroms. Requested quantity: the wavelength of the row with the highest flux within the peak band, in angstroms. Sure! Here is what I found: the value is 5927.64 angstroms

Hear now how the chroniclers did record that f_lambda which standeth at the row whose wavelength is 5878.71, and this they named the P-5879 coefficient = 3.313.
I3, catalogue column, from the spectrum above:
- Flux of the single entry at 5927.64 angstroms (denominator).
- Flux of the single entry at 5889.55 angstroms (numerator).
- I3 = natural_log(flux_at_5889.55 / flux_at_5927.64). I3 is -0.11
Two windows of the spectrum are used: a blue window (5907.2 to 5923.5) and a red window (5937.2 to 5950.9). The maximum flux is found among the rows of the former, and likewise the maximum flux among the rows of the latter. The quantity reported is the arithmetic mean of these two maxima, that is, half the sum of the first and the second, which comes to 3.42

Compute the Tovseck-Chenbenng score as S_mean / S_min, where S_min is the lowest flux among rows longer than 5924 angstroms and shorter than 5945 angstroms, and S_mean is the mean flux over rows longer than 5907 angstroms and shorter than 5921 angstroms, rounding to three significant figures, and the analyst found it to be 1.08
